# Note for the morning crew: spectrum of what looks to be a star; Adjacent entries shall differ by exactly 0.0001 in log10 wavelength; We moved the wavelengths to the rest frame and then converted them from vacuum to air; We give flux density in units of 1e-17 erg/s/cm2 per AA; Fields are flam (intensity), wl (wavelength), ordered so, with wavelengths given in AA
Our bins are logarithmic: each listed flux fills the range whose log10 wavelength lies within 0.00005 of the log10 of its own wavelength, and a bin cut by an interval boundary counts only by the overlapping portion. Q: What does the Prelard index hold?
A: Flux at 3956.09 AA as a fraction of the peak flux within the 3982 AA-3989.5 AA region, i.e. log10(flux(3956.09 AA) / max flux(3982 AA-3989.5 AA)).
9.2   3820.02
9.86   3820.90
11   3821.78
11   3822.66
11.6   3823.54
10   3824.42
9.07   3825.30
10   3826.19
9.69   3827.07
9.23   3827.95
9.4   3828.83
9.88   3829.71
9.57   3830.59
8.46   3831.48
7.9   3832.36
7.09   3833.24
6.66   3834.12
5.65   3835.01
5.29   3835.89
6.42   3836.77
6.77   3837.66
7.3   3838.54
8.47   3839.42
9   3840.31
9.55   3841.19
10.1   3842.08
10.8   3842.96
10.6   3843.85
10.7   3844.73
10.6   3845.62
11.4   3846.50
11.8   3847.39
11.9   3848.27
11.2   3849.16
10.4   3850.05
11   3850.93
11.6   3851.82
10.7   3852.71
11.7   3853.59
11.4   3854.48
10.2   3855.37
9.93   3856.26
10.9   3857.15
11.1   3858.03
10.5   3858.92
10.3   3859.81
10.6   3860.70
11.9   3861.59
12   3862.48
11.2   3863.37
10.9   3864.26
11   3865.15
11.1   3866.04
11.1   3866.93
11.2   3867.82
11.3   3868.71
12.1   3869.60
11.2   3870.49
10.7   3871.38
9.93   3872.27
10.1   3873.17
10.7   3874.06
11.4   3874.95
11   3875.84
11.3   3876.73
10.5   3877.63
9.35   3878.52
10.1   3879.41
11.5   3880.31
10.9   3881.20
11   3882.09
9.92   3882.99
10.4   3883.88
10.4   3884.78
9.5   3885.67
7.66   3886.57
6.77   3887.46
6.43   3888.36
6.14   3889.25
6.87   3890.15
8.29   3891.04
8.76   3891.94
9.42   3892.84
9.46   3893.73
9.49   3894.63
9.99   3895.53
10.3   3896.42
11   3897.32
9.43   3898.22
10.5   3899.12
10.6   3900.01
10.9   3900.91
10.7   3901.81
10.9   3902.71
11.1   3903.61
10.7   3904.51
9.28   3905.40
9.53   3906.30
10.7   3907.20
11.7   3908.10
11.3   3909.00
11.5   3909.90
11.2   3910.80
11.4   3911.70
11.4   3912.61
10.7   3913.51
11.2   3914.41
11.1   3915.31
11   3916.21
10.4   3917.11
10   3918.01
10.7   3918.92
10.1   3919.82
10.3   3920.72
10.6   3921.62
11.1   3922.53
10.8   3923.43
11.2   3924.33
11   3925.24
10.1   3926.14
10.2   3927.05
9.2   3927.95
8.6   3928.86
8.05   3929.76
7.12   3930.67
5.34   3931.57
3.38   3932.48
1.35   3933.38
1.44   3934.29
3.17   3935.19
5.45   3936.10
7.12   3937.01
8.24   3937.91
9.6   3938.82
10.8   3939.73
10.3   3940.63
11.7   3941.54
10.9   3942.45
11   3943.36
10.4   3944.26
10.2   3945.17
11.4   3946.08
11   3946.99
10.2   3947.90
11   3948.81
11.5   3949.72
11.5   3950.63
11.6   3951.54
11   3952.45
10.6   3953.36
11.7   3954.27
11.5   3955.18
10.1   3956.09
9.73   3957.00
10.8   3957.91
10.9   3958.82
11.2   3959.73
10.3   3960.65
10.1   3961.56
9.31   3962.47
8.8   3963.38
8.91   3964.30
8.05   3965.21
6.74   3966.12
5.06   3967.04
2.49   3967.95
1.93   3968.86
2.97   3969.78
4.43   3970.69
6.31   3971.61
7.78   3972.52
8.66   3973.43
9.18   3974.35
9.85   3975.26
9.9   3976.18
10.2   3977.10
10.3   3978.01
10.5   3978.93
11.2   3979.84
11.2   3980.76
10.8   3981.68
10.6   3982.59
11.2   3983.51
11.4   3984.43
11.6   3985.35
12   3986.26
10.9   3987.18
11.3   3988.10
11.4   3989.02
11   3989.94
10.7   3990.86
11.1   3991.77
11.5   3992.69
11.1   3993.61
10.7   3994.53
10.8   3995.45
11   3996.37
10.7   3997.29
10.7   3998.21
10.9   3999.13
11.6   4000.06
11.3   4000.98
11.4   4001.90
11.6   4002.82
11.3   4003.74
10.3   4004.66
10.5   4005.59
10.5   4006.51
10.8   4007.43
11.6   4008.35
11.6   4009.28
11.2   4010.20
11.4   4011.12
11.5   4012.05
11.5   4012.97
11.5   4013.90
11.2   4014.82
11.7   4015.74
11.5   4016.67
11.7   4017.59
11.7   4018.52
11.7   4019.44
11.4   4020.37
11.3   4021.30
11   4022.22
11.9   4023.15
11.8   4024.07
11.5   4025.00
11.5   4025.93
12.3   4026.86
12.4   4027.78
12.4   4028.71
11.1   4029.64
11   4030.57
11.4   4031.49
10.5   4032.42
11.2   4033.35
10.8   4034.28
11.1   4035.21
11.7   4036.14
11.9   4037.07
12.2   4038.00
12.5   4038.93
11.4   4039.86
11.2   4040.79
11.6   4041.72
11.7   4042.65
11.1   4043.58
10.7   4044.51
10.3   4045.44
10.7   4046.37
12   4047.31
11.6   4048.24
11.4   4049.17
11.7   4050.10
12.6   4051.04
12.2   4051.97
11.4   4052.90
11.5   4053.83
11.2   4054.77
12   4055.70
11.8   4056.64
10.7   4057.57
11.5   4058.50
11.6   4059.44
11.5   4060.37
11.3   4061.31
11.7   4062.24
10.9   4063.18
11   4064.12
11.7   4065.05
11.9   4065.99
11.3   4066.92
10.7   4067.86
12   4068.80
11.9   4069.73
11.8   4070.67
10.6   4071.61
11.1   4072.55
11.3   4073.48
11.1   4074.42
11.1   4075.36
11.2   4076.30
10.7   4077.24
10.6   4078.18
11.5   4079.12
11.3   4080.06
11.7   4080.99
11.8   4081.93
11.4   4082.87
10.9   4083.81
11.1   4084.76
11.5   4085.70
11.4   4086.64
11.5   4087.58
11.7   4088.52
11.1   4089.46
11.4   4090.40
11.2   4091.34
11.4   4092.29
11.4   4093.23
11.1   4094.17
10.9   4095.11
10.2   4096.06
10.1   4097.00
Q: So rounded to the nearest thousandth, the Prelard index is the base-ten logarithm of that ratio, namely -0.075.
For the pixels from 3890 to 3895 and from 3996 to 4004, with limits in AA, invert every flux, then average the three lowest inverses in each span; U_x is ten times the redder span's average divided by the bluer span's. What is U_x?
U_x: 8.2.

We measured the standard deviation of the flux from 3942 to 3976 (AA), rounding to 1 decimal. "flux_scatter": 2.7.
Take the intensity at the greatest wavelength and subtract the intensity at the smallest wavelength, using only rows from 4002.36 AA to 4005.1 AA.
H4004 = -1.3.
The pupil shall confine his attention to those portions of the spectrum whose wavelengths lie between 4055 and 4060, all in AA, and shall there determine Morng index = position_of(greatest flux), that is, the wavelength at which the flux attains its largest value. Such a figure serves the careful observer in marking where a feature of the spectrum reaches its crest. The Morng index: 4055.70 AA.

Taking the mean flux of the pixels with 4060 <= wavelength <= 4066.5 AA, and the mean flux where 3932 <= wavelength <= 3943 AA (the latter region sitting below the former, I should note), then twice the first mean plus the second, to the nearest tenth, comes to 29.8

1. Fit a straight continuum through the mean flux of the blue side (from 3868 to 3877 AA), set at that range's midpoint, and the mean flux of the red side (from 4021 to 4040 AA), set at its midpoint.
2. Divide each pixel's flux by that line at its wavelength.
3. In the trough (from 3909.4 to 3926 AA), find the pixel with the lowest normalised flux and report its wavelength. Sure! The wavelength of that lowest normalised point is 3918.01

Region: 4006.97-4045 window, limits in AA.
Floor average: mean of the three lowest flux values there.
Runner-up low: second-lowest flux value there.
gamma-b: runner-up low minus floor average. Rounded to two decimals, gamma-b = 0.03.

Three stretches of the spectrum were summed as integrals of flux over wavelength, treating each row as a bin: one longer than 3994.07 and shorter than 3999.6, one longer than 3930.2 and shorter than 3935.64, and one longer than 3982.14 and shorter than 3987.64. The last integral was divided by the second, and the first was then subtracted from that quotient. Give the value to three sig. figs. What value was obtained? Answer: -56.5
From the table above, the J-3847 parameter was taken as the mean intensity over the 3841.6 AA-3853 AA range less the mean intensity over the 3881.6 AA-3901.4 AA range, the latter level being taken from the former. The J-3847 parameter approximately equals 1.7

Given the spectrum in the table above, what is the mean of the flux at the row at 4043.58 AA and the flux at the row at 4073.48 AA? 11.2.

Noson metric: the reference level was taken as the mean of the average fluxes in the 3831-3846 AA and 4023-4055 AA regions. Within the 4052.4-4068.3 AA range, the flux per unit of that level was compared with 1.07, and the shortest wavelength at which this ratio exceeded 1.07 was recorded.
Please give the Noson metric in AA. 4052.90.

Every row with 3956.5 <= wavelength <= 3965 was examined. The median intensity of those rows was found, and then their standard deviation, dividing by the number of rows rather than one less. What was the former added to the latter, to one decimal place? 10.9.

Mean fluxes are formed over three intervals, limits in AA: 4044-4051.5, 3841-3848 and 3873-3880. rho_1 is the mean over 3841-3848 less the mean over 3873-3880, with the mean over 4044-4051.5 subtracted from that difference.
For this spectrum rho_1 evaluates -11.2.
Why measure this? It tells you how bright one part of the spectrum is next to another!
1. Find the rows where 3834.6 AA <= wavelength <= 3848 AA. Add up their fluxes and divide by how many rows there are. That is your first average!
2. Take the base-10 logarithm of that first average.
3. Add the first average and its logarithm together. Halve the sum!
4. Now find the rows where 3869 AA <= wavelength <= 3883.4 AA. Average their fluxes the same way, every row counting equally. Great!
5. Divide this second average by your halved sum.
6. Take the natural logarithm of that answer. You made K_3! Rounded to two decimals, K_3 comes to 0.77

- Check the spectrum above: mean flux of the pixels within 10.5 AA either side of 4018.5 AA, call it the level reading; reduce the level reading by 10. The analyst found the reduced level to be 1.6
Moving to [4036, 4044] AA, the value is 1.7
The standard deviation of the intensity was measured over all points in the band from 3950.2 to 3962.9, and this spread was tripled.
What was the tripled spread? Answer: 2.2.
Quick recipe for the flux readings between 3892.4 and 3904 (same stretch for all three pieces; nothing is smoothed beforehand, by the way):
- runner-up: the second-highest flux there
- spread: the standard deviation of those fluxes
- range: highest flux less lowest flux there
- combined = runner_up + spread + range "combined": 13.3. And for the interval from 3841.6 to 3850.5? 14.2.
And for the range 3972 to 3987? 16.9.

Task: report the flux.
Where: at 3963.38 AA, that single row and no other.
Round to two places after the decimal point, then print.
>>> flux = 8.80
